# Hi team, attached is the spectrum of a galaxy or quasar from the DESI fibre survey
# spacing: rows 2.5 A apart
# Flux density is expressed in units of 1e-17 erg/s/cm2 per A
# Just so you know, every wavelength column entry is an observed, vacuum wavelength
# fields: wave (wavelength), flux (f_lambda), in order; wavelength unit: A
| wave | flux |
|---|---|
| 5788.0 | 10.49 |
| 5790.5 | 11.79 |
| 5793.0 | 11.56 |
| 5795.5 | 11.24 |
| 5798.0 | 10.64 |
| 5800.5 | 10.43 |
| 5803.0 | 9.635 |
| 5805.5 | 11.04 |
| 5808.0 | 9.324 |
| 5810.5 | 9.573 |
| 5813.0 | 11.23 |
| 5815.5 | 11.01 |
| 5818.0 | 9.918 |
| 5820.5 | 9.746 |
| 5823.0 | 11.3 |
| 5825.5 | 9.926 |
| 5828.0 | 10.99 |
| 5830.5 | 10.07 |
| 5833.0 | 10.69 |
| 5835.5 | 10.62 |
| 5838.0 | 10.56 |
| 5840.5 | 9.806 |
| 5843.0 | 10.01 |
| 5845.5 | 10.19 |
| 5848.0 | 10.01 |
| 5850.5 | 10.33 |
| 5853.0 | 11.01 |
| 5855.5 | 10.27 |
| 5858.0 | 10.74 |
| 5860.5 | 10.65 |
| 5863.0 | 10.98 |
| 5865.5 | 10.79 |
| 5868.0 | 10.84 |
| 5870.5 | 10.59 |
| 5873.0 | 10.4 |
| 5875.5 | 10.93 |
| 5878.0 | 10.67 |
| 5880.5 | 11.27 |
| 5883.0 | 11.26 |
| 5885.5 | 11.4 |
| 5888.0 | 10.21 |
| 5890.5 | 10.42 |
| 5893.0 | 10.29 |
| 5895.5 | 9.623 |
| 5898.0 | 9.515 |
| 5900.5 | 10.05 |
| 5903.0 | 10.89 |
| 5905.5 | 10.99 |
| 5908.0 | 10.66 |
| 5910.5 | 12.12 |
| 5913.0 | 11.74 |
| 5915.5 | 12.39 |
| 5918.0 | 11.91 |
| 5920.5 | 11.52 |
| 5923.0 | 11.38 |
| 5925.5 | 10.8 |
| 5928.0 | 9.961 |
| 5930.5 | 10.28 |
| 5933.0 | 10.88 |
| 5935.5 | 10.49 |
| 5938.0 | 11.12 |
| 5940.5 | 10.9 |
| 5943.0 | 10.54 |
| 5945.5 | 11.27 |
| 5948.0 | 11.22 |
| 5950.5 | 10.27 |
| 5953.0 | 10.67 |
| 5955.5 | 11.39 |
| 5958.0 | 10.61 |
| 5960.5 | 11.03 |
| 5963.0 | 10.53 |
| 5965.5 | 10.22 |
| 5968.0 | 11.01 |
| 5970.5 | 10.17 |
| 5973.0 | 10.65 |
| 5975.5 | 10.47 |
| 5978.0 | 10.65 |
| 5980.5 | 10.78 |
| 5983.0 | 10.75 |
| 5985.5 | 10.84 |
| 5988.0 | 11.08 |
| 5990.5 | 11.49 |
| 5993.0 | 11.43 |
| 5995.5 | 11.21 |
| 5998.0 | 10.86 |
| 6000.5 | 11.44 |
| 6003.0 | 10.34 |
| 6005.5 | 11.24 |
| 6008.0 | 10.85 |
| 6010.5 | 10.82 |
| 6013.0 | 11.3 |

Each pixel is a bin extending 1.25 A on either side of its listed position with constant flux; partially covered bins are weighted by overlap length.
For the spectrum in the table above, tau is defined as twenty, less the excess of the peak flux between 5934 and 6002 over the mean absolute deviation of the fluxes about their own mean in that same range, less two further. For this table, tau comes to 6.8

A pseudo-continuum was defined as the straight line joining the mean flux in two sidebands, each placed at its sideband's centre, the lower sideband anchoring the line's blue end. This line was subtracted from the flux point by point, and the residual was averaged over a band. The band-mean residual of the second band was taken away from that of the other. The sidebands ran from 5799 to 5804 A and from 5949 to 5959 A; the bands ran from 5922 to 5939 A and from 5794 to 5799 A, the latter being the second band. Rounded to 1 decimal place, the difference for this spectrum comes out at -0.9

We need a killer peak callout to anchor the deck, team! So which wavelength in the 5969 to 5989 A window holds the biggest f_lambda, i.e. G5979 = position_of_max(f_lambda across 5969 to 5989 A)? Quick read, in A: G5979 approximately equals 5988.0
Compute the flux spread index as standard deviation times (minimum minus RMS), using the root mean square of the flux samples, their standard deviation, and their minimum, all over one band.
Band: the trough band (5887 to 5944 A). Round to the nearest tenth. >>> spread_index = -1.0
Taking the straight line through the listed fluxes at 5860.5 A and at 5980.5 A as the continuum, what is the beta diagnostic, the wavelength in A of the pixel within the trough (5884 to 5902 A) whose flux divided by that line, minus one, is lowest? 5898.0 A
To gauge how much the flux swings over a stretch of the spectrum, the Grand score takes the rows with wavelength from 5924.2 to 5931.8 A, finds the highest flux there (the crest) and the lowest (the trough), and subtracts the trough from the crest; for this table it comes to 0.8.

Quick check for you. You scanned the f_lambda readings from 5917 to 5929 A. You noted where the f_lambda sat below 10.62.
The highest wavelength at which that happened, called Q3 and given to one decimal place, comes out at 5928.0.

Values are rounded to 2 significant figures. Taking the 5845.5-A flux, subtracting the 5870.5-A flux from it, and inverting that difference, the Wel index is -2.5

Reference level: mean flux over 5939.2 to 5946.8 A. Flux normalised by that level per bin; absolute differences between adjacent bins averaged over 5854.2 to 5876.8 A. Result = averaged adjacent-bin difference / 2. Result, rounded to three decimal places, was 0.012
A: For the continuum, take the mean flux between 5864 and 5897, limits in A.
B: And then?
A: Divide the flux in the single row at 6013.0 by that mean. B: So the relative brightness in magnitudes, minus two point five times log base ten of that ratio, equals -0.06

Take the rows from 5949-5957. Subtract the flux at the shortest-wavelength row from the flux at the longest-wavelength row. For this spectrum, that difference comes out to 1.1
